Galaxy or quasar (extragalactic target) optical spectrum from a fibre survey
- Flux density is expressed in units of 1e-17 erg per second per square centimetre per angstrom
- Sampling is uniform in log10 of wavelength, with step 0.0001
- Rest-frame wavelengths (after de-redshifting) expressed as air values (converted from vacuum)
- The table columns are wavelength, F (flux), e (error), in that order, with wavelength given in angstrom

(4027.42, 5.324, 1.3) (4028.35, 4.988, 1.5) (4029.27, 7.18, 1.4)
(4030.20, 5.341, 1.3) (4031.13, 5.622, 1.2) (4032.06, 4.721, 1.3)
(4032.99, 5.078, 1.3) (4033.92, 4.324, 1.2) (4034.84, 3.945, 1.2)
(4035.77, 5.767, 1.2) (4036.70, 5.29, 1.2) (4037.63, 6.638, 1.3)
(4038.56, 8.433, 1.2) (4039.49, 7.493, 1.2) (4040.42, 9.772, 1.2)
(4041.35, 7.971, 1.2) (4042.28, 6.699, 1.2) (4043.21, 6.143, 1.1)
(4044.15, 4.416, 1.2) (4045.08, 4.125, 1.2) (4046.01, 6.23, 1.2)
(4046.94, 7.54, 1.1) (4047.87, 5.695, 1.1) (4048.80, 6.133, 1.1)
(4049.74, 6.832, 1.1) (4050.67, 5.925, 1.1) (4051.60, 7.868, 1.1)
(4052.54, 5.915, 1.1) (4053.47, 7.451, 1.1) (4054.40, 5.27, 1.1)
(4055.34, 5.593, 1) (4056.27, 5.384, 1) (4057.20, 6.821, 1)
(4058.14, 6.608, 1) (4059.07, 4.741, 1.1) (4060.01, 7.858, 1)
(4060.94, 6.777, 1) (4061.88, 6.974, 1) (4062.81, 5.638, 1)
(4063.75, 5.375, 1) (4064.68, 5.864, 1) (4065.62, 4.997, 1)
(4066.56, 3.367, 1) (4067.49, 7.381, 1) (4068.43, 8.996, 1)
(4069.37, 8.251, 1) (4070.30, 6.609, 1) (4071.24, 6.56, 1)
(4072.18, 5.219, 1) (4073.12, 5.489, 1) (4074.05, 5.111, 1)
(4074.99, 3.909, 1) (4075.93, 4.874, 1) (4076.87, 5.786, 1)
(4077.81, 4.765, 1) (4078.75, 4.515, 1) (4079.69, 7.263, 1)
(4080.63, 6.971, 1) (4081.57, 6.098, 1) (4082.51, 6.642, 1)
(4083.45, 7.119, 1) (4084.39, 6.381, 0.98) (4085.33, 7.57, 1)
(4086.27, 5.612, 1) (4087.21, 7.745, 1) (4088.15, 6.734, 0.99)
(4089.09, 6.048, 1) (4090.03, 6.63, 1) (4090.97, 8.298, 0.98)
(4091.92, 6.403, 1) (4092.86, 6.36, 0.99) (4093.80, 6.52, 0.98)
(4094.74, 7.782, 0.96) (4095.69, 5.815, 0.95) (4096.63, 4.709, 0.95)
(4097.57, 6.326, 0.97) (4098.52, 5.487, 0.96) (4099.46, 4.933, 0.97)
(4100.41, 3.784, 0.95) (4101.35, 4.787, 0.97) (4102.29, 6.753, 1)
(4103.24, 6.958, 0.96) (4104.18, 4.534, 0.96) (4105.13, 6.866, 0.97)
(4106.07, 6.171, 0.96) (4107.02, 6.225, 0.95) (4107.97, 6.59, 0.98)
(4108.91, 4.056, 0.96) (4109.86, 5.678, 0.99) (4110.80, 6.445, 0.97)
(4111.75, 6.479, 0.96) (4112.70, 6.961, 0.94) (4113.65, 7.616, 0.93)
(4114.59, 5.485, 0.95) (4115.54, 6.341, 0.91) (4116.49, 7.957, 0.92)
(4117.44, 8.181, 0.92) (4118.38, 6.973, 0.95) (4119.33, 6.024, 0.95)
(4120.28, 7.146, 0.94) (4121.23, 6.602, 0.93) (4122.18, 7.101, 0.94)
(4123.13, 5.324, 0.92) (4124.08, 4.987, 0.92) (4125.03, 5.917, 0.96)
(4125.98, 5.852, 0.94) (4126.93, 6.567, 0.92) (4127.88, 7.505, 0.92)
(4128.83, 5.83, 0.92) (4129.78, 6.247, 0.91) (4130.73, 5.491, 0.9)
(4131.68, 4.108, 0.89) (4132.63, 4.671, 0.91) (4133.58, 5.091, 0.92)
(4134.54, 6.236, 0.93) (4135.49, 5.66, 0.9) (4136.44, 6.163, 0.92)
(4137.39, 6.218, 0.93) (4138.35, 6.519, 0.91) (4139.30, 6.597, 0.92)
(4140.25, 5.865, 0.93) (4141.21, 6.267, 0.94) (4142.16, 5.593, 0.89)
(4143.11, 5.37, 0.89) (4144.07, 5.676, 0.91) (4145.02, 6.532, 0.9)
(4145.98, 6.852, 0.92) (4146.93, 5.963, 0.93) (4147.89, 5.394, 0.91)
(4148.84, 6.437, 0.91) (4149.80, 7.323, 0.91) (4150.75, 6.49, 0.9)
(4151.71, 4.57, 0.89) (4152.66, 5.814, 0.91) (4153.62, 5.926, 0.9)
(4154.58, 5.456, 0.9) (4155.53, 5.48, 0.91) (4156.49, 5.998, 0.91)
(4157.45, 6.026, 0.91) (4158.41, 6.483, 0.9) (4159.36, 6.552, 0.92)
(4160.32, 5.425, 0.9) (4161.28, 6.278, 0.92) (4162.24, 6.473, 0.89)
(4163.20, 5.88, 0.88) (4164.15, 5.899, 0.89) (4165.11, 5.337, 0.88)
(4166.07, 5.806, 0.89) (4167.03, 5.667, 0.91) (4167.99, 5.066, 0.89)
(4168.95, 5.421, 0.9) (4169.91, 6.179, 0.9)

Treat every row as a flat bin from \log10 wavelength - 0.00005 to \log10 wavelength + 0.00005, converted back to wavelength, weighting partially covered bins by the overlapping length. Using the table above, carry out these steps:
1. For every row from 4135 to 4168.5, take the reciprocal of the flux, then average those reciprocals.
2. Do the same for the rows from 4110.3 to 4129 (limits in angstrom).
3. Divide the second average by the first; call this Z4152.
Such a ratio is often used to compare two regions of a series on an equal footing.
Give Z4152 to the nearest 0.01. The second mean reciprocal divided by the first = 0.92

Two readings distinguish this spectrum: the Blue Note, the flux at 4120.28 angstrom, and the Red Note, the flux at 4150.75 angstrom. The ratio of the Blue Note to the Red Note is 1.10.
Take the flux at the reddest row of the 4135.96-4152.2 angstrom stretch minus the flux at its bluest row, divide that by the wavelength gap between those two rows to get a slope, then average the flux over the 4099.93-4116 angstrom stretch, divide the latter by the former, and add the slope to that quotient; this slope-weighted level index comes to -57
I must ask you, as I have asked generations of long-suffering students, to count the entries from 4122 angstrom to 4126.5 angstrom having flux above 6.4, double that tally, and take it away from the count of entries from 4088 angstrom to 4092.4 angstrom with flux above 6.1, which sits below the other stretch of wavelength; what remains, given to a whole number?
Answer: 2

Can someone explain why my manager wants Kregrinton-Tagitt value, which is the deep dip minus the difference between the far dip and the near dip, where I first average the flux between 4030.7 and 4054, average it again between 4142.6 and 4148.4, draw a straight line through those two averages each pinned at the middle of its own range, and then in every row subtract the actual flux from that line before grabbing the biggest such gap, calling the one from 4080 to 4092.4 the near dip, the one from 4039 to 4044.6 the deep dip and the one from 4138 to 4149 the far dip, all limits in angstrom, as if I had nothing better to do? 1.7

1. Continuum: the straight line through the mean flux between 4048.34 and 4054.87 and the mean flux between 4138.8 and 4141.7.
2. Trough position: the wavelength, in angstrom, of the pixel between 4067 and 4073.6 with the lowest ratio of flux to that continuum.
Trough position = 4072.18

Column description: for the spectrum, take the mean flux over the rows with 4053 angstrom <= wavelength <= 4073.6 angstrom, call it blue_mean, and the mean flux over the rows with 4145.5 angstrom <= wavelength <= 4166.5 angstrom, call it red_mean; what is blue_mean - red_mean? 0.24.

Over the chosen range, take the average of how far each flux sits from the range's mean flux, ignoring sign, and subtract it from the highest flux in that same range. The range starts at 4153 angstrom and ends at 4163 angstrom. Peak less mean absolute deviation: 6.2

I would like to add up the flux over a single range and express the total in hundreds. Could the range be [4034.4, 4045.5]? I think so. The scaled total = 0.77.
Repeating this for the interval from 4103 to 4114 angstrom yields 0.75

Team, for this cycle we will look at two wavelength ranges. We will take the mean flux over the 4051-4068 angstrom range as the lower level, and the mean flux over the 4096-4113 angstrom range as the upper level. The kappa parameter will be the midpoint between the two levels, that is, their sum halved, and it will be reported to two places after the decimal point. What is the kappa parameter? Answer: 5.93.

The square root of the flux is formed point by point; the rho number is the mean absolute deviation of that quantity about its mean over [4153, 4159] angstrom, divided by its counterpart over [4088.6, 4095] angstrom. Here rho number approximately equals 0.47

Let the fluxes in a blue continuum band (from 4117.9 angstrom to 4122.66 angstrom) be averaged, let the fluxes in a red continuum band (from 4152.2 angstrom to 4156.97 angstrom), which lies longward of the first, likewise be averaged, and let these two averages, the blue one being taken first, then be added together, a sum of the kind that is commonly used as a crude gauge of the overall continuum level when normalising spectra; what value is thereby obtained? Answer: 12.5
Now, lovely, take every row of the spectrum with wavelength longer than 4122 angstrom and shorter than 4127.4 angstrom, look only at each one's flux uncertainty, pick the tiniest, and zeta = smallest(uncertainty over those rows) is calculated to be 0.92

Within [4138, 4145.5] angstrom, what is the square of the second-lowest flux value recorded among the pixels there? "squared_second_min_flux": 31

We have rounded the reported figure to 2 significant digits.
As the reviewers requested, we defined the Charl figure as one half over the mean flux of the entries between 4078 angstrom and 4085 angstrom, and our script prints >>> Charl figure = 0.078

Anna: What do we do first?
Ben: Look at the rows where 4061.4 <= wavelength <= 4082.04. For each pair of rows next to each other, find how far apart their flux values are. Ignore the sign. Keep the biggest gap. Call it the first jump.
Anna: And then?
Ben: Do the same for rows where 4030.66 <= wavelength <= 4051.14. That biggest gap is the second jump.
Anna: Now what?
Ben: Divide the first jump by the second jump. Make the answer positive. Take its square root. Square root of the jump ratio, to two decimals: 1.33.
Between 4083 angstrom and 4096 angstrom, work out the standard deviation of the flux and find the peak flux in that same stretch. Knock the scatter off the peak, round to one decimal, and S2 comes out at 7.5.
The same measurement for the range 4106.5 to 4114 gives 6.6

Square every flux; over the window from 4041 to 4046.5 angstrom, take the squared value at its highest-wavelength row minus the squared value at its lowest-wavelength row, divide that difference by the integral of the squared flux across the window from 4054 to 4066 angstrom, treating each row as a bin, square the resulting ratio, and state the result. 0.0031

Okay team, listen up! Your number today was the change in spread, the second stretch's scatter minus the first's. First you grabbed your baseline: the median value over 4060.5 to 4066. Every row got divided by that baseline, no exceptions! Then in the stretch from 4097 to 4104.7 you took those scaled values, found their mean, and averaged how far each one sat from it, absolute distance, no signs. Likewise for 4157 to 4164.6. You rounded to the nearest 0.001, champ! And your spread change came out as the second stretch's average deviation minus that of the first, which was -0.107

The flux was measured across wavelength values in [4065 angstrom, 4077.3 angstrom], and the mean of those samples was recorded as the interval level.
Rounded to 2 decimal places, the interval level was 5.89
